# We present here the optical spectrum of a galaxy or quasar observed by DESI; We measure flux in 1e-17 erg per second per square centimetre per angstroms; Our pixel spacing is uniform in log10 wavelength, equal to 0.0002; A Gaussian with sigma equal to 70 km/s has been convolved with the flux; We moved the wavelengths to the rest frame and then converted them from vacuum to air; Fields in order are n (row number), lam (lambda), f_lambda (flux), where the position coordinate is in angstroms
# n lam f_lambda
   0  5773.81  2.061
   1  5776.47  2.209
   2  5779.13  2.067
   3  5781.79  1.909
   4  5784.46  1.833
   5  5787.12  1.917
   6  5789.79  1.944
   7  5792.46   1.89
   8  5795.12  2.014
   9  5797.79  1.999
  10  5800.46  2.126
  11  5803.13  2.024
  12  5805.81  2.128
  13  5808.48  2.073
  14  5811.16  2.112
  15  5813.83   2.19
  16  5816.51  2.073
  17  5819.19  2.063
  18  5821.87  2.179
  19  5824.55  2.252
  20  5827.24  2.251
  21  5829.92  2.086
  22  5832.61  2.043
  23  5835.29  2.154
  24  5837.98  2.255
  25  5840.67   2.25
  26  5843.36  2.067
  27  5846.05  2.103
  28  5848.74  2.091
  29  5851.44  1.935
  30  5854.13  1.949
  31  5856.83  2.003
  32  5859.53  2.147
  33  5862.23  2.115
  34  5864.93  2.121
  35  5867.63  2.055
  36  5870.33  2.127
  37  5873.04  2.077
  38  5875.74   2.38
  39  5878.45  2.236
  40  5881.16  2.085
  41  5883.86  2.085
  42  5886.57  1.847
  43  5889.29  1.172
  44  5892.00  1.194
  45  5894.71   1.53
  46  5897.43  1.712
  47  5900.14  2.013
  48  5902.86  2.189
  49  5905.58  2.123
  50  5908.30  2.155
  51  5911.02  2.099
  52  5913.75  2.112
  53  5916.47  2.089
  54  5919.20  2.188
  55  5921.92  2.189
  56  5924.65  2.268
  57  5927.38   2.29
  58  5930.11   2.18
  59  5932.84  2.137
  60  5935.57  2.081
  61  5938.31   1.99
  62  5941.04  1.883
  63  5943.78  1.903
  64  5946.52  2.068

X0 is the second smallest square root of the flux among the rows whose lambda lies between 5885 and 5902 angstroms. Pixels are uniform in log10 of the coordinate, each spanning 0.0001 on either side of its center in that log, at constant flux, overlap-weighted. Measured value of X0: 1.09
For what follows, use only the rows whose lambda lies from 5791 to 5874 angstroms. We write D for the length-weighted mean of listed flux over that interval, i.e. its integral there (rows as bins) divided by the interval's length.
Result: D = 2.095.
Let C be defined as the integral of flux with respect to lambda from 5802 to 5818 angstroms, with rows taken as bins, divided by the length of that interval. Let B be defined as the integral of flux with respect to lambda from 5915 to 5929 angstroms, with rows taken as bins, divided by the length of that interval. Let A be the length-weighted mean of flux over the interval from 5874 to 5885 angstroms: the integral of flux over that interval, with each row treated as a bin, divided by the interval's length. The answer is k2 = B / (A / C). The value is 2.11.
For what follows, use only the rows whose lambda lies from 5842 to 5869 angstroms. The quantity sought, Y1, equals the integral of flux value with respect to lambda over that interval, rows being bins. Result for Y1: 55.6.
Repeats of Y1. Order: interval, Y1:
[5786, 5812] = 52.6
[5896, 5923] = 56.3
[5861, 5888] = 57.0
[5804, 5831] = 57.8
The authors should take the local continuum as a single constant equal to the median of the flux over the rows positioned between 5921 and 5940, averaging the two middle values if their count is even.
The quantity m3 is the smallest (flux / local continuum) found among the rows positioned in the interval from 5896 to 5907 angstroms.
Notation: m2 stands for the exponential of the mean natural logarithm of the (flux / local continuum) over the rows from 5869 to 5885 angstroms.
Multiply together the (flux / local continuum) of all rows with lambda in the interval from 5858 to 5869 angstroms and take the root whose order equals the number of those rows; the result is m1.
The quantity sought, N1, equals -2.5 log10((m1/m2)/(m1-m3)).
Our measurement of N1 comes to -1.8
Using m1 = 0.97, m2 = 0.99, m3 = 0.785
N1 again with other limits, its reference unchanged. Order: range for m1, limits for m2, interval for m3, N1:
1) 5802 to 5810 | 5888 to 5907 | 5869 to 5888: -2.7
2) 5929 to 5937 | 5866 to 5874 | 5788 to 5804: -2.4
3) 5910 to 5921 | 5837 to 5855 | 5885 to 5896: -0.9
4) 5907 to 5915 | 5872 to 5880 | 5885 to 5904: -0.8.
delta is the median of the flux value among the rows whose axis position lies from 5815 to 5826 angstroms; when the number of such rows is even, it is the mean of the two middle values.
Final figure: 2.13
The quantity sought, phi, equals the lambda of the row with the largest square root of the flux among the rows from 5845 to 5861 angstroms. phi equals 5859.53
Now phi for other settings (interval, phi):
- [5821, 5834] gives 5824.55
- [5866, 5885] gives 5875.74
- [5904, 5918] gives 5908.30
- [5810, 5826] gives 5824.55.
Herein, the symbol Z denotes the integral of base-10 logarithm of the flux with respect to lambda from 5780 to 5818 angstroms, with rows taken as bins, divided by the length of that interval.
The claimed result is 0.304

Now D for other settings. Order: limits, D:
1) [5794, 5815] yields 2.083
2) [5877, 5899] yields 1.738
